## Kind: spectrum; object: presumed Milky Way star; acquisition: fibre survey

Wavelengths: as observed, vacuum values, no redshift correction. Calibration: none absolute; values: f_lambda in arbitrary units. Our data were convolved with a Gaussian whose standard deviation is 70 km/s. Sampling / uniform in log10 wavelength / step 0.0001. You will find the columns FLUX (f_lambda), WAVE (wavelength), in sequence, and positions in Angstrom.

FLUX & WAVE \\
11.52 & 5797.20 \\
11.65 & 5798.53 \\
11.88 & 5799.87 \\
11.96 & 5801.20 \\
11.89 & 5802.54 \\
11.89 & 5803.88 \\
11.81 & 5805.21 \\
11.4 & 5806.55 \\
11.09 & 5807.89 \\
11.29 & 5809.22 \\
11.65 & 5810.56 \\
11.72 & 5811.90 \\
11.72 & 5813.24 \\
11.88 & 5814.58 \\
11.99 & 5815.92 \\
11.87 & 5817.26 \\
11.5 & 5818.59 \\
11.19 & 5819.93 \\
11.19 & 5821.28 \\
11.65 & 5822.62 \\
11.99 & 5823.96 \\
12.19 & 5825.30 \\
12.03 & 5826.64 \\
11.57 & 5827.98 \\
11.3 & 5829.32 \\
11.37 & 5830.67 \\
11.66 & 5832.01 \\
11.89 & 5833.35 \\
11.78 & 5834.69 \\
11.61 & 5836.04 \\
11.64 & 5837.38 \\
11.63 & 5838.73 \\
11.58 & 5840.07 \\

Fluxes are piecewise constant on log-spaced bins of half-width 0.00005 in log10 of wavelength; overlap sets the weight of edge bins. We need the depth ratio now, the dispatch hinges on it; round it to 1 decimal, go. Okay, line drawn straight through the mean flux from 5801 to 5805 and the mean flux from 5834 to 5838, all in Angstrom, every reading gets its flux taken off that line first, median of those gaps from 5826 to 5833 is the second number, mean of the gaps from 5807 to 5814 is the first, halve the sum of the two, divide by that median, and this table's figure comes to 1.6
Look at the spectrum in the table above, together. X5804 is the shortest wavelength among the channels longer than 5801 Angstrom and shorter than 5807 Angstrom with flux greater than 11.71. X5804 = 5801.20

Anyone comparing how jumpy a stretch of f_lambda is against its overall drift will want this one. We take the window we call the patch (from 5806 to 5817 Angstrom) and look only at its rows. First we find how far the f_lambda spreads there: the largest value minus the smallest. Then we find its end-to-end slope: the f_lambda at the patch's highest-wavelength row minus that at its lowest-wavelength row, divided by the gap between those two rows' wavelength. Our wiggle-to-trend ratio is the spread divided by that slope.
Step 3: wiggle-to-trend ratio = 14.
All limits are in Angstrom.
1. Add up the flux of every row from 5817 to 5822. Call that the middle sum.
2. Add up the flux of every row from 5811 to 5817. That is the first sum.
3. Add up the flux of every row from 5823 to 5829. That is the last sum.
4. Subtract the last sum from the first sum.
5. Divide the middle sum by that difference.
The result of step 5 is -97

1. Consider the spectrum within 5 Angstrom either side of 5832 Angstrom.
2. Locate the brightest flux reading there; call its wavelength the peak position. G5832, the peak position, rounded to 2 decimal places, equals 5833.35 Angstrom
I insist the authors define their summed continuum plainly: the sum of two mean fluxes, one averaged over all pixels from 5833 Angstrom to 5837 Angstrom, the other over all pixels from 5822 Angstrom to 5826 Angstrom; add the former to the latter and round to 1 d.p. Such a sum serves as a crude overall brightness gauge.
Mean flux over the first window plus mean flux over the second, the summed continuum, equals 23.7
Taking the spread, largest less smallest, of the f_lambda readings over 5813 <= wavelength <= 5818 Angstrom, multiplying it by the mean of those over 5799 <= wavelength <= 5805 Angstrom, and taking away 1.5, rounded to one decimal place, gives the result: 1.7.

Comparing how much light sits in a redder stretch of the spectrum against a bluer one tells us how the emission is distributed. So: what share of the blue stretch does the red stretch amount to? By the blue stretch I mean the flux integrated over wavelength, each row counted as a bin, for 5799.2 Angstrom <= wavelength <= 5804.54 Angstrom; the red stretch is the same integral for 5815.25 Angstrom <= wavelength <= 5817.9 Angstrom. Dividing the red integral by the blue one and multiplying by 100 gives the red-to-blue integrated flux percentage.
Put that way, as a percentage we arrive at 50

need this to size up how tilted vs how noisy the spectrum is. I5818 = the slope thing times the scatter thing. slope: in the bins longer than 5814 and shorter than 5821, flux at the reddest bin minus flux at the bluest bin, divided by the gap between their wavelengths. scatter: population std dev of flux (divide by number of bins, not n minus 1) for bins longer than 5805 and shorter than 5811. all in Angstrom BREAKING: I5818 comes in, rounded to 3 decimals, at -0.033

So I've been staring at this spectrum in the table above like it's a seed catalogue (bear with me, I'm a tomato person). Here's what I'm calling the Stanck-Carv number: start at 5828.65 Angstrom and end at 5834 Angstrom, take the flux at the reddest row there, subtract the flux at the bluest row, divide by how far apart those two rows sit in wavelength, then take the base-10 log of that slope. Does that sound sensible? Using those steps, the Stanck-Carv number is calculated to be -0.83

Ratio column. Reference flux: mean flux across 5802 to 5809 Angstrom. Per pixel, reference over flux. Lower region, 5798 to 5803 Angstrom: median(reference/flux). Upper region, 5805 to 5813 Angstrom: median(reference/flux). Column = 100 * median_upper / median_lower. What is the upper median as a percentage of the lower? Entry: 103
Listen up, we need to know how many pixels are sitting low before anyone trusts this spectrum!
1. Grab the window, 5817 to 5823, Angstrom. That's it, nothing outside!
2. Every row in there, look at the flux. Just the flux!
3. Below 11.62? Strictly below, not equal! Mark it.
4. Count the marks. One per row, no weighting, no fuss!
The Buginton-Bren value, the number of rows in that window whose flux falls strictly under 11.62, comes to 3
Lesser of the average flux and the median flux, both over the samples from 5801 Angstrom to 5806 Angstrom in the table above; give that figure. 11.9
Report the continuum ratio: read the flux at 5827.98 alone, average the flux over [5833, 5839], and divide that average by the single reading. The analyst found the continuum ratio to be 1.01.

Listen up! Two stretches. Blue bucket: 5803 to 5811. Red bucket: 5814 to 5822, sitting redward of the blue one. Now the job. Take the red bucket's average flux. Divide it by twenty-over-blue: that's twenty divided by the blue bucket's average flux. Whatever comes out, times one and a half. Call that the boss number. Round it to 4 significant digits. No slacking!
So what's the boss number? 10.03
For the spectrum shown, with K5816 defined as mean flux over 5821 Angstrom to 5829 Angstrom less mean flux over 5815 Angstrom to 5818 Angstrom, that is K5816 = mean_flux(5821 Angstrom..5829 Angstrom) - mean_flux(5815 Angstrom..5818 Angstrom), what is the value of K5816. -0.16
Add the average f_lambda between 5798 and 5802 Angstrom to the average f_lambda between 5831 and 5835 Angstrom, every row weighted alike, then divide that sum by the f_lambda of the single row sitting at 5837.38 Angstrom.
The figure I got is 2.03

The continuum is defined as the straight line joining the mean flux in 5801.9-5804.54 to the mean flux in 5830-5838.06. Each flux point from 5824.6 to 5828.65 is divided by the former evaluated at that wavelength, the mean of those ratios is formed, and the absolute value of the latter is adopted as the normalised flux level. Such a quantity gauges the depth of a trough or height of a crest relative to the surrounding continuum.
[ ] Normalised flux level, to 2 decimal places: 1.02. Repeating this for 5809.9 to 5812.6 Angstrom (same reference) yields 0.99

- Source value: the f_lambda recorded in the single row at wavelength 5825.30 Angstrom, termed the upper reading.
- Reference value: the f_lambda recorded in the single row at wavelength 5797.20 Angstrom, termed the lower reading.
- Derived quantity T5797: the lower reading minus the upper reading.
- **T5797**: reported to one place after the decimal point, -0.7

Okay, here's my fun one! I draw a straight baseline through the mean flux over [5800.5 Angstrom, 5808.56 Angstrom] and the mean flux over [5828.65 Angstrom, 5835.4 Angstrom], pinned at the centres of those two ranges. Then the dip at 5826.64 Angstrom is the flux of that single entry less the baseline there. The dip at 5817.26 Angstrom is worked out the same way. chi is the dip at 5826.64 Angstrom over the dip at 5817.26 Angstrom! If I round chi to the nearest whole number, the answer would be 2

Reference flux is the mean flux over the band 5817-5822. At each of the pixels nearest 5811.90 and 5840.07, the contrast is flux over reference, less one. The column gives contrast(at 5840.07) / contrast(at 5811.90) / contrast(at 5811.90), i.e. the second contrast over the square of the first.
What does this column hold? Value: 20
